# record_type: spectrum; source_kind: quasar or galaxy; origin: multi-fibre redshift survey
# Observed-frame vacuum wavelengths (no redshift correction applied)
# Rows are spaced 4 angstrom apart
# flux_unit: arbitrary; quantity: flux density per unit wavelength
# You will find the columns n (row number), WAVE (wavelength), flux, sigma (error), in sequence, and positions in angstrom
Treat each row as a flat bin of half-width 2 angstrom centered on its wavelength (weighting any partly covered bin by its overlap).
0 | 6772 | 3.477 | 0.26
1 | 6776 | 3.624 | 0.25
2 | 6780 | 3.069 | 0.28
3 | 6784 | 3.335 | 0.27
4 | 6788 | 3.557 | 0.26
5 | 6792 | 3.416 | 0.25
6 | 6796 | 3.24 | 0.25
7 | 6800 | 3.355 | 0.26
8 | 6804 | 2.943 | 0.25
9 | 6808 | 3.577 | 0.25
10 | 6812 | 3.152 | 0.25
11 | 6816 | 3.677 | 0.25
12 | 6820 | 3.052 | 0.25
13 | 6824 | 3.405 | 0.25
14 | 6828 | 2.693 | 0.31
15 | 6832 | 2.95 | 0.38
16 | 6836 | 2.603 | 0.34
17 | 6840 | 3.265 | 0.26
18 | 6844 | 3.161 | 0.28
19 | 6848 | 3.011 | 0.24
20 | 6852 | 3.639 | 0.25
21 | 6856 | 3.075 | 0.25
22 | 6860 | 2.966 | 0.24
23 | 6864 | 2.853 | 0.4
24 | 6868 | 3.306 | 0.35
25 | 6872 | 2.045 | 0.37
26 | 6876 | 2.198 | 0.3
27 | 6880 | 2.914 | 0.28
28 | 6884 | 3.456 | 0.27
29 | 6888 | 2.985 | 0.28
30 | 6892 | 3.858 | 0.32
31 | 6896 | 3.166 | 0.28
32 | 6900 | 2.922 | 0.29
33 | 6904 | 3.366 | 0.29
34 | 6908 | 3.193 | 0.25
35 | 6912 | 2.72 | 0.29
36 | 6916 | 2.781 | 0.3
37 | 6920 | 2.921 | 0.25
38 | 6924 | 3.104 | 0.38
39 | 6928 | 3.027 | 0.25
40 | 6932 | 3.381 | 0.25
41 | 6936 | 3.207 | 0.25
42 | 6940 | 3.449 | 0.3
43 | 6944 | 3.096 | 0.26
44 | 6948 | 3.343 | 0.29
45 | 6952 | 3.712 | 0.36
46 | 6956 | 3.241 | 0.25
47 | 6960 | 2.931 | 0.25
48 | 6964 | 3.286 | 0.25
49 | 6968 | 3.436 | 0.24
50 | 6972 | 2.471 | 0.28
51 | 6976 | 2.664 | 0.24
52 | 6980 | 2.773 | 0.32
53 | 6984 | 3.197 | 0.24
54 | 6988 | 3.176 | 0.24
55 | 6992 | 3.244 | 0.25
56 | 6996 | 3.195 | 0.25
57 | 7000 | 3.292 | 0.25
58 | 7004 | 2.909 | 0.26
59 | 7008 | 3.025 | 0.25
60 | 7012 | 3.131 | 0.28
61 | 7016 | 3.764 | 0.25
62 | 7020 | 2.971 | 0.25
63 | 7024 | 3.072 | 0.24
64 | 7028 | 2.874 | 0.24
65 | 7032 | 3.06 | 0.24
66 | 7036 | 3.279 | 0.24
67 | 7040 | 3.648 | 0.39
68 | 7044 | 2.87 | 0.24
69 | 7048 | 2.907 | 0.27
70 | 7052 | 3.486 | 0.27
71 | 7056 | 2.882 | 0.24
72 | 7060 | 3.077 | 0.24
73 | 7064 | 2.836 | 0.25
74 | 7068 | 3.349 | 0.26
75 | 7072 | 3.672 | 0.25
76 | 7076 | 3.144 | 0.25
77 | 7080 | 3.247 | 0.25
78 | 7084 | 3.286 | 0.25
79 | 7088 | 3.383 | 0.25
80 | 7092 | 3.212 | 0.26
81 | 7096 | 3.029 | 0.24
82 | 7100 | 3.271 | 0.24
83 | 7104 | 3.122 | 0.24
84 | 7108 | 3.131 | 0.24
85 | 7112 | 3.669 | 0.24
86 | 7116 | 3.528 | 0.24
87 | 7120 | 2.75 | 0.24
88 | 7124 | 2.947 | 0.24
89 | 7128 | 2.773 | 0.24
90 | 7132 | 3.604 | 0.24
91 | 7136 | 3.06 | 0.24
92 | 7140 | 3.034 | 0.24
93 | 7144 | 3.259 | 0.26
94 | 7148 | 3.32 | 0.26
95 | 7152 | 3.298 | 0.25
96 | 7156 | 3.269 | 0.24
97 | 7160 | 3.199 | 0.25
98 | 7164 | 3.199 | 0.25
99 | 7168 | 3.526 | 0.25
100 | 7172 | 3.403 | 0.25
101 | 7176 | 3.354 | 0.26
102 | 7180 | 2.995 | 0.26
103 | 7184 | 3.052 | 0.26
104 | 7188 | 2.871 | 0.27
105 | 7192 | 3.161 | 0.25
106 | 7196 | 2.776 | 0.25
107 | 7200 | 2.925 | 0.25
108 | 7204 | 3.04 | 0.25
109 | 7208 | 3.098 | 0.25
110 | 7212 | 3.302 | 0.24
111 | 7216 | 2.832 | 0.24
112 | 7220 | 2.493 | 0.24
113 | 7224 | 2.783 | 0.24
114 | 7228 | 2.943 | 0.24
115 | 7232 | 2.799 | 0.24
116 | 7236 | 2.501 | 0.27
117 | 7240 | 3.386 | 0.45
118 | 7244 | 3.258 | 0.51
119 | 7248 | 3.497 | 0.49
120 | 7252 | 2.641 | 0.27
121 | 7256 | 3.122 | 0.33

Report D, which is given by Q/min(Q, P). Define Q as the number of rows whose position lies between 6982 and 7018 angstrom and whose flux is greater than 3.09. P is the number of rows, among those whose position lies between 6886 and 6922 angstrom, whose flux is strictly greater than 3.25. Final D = 3.5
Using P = 2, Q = 7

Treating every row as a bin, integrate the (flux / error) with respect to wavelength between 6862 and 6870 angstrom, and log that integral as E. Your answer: 66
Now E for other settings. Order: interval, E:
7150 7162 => 158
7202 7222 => 242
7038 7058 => 228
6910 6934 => 257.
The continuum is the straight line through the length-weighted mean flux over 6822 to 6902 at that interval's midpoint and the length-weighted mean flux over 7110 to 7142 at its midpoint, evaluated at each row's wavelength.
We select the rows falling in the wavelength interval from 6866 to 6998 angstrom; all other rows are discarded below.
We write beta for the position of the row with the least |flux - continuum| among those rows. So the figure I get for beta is 6944 angstrom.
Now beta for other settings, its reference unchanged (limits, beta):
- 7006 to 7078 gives 7076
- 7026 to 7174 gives 7076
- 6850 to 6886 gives 6856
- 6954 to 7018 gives 7012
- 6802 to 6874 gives 6848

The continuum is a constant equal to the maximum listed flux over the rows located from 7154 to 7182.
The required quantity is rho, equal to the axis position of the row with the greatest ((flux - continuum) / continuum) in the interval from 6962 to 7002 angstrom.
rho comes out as 6968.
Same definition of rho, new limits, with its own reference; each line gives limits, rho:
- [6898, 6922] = 6904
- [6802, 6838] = 6816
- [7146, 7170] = 7168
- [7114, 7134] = 7132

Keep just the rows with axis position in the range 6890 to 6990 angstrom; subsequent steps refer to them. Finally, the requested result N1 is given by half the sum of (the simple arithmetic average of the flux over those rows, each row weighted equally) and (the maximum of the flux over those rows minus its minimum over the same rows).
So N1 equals 2.26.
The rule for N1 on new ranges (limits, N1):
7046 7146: 2.05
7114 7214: 2.00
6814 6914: 2.44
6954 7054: 2.20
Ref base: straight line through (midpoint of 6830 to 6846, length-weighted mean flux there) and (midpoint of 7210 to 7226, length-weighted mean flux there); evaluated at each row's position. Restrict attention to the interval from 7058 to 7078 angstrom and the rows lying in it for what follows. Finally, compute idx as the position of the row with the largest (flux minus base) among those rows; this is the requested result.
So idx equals 7072 angstrom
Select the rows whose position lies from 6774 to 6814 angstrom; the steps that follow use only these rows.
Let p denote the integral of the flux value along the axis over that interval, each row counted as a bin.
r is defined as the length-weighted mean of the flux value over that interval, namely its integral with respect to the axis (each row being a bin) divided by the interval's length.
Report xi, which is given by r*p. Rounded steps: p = 133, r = 3.33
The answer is 443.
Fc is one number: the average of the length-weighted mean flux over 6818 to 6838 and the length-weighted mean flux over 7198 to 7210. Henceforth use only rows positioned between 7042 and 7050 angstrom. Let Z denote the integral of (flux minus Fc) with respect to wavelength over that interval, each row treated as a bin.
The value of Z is -1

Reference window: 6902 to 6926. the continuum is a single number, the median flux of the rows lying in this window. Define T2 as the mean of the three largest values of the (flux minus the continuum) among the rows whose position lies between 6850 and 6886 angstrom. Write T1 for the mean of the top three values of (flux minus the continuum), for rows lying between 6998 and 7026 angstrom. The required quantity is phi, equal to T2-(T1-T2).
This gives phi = 0.53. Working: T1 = 0.38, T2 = 0.45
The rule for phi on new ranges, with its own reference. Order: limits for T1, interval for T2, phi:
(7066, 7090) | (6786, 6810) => 0.55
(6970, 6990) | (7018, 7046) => 0.60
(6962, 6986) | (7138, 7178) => 0.54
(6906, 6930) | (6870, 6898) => 0.87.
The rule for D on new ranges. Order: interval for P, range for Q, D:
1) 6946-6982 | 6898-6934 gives 1.0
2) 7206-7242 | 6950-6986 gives 2.5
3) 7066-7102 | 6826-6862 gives 1.0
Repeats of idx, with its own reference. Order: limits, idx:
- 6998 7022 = 7016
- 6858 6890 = 6884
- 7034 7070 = 7040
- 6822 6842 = 6824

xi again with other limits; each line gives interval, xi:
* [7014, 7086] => 733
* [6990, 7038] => 477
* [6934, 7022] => 879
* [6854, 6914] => 541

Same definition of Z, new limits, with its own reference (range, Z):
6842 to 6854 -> 3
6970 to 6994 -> -1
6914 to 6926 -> -1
